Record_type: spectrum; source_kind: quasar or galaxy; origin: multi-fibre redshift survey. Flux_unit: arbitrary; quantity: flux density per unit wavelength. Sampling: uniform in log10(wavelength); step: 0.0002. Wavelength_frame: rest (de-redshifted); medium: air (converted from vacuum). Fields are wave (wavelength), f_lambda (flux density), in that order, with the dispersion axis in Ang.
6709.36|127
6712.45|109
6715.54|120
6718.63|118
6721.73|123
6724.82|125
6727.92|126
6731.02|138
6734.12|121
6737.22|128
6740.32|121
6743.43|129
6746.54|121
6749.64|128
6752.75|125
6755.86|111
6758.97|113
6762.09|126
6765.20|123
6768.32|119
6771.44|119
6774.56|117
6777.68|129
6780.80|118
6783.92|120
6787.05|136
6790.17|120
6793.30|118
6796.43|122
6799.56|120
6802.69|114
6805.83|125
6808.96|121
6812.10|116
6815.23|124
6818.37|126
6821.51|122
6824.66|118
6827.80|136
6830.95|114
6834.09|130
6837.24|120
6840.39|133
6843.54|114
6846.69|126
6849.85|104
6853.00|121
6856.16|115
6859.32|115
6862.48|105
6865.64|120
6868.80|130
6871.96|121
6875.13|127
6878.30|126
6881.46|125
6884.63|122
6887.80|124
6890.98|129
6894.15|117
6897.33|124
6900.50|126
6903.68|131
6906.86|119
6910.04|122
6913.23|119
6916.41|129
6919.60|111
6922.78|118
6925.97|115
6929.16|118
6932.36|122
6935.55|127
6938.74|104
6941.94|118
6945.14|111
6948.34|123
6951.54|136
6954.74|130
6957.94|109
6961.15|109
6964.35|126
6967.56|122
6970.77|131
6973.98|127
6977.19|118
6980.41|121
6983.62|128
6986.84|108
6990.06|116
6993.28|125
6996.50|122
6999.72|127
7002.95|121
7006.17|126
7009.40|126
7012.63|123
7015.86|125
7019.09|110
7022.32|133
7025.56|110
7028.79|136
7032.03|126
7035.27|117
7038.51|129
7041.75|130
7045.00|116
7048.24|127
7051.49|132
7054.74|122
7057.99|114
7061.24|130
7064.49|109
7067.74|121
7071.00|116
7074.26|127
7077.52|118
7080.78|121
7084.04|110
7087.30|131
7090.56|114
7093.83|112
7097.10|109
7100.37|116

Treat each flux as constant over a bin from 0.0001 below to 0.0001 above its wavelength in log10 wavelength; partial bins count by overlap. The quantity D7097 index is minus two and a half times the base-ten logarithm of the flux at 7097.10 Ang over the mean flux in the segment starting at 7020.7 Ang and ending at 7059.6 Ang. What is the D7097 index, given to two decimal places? 0.14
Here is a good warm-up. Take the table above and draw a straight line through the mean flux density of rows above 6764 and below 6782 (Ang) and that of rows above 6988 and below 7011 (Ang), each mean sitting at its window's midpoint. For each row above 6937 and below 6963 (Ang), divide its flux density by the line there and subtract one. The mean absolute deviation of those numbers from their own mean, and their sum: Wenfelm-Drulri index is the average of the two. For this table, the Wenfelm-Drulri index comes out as -0.13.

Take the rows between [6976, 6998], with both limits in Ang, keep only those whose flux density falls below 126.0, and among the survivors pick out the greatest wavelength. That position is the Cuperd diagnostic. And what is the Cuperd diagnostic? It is 6996.50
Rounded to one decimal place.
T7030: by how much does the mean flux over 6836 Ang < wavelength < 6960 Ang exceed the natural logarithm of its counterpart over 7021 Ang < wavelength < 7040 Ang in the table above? 115.8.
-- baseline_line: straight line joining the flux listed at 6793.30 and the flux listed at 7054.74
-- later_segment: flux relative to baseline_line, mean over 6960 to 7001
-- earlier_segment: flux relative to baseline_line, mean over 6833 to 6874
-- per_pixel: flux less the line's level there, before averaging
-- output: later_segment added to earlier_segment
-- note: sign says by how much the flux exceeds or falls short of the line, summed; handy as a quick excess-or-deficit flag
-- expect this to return 1.3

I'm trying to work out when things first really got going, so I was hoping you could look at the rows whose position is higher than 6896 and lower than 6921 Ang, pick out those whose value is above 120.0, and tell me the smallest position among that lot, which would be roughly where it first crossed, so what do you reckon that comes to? 6897.33 Ang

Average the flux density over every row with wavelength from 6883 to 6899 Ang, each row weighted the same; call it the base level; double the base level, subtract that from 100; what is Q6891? -146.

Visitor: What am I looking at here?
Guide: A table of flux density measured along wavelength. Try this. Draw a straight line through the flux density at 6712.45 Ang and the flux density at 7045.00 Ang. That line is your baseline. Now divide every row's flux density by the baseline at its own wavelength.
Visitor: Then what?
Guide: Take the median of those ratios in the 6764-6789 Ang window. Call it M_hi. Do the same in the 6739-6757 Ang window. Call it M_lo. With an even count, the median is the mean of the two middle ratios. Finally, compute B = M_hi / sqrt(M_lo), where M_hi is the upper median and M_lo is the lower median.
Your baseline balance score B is 1.023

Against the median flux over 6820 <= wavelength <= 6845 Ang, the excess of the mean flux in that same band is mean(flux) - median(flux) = 2.4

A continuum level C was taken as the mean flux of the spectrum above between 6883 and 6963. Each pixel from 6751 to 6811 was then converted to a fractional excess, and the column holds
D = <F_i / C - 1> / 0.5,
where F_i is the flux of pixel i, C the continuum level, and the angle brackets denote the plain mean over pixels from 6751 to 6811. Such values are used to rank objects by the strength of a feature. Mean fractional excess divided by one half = 0.005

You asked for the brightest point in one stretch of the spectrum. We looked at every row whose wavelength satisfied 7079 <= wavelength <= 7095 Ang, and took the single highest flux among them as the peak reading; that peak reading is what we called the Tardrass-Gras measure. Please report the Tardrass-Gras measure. 131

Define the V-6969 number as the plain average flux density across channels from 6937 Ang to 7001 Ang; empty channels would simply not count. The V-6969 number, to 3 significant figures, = 121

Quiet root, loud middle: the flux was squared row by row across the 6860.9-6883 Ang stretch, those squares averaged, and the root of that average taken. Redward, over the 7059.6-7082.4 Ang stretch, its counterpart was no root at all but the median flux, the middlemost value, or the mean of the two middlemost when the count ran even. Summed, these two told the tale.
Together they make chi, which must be 243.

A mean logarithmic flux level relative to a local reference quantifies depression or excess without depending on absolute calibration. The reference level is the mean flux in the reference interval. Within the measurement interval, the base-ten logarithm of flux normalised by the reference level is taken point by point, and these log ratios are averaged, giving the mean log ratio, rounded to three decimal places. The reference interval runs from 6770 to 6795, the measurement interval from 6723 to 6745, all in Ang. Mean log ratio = 0.016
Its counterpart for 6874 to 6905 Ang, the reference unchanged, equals 0.010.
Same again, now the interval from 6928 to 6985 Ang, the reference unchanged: -0.005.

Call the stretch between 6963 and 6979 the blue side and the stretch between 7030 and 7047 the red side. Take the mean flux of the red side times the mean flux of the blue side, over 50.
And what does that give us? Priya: 309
